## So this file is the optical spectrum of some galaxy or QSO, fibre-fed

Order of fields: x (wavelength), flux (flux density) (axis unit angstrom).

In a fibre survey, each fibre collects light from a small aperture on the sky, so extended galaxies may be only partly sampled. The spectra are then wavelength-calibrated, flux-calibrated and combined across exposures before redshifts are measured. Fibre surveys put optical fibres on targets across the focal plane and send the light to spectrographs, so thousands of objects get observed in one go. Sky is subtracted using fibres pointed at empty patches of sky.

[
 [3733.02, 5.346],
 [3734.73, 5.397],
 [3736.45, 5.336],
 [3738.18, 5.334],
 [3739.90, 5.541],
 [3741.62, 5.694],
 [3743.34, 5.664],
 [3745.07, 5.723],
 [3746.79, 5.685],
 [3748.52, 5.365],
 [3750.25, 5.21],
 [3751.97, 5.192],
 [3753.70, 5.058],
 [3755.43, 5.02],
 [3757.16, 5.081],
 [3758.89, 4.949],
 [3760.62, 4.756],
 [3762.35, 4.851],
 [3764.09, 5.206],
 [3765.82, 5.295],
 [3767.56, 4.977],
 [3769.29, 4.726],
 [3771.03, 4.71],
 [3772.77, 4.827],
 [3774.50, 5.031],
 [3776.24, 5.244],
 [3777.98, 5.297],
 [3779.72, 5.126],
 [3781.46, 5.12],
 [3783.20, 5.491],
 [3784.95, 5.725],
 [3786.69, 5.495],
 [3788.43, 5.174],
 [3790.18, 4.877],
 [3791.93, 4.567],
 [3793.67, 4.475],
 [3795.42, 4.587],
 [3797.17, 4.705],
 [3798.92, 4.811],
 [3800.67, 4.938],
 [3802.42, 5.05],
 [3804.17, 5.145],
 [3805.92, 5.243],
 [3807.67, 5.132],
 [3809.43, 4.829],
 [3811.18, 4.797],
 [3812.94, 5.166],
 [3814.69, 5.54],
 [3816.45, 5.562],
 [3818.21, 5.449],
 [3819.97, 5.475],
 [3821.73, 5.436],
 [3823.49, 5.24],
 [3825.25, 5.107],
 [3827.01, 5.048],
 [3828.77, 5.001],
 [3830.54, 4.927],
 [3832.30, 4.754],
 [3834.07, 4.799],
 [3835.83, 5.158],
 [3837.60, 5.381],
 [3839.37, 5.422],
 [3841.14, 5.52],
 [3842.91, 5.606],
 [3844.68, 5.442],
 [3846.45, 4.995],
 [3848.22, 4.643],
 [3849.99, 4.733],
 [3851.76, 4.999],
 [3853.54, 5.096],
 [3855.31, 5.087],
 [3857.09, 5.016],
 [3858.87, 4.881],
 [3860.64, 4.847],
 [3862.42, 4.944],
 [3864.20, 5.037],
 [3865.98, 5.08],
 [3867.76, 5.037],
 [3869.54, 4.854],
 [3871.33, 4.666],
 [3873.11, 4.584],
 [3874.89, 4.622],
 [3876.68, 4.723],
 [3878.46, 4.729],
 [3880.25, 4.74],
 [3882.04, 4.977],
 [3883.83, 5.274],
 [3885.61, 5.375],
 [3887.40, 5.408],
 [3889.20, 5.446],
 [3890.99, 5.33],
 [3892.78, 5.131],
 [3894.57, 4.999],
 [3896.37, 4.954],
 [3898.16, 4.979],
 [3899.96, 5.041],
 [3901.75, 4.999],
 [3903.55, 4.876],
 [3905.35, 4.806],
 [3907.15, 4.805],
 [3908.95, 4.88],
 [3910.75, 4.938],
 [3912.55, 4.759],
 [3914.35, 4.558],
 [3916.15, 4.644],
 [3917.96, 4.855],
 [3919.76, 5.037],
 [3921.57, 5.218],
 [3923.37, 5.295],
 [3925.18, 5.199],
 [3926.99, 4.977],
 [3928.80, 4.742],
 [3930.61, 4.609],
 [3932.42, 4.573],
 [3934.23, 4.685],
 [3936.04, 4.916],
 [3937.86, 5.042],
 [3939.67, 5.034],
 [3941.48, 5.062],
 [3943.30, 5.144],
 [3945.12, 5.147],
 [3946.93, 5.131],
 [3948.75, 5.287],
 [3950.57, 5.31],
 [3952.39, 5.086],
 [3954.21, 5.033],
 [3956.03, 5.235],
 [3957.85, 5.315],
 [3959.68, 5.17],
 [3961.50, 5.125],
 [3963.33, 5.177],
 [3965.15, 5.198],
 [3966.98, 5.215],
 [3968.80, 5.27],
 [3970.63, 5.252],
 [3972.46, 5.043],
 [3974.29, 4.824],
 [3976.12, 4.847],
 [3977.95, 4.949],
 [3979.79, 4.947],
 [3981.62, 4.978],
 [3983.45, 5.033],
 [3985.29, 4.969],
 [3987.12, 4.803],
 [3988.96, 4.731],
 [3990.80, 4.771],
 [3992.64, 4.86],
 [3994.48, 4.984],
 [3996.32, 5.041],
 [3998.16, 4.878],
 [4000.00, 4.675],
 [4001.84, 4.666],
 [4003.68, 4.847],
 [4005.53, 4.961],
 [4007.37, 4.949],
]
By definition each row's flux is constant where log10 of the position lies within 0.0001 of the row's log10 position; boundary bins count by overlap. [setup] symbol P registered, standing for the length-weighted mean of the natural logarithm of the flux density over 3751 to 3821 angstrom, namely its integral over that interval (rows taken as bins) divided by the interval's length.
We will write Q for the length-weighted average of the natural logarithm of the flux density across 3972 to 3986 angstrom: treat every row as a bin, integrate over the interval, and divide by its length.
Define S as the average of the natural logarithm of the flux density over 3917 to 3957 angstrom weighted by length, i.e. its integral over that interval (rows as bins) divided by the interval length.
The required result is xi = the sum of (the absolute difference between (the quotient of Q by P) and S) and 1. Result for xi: 1.63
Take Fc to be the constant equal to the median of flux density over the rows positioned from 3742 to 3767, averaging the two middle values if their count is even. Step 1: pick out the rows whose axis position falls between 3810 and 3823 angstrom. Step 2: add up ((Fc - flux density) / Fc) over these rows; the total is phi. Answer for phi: -0.2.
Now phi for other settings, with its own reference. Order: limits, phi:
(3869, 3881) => 0.7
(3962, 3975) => 0.1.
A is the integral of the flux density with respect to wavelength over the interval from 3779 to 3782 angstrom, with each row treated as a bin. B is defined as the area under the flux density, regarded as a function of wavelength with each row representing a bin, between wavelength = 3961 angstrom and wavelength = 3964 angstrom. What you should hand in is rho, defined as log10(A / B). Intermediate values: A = 15.4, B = 15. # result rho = 0.00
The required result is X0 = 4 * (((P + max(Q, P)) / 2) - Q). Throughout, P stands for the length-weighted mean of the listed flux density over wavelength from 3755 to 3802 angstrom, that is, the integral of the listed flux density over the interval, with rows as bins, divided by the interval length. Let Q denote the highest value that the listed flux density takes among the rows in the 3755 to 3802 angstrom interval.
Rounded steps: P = 5.00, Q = 5.725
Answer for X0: -1.4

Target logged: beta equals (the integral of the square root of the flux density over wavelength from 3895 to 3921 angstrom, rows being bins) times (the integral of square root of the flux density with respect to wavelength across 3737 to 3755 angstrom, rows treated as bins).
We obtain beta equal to 2407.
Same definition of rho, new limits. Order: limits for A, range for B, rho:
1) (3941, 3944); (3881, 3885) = -0.13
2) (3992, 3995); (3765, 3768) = -0.02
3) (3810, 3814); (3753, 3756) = 0.12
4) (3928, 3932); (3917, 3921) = -0.03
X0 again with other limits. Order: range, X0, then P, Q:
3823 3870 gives -1.1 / 5.06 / 5.606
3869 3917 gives -1.0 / 4.93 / 5.446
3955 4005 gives -0.6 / 4.99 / 5.315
